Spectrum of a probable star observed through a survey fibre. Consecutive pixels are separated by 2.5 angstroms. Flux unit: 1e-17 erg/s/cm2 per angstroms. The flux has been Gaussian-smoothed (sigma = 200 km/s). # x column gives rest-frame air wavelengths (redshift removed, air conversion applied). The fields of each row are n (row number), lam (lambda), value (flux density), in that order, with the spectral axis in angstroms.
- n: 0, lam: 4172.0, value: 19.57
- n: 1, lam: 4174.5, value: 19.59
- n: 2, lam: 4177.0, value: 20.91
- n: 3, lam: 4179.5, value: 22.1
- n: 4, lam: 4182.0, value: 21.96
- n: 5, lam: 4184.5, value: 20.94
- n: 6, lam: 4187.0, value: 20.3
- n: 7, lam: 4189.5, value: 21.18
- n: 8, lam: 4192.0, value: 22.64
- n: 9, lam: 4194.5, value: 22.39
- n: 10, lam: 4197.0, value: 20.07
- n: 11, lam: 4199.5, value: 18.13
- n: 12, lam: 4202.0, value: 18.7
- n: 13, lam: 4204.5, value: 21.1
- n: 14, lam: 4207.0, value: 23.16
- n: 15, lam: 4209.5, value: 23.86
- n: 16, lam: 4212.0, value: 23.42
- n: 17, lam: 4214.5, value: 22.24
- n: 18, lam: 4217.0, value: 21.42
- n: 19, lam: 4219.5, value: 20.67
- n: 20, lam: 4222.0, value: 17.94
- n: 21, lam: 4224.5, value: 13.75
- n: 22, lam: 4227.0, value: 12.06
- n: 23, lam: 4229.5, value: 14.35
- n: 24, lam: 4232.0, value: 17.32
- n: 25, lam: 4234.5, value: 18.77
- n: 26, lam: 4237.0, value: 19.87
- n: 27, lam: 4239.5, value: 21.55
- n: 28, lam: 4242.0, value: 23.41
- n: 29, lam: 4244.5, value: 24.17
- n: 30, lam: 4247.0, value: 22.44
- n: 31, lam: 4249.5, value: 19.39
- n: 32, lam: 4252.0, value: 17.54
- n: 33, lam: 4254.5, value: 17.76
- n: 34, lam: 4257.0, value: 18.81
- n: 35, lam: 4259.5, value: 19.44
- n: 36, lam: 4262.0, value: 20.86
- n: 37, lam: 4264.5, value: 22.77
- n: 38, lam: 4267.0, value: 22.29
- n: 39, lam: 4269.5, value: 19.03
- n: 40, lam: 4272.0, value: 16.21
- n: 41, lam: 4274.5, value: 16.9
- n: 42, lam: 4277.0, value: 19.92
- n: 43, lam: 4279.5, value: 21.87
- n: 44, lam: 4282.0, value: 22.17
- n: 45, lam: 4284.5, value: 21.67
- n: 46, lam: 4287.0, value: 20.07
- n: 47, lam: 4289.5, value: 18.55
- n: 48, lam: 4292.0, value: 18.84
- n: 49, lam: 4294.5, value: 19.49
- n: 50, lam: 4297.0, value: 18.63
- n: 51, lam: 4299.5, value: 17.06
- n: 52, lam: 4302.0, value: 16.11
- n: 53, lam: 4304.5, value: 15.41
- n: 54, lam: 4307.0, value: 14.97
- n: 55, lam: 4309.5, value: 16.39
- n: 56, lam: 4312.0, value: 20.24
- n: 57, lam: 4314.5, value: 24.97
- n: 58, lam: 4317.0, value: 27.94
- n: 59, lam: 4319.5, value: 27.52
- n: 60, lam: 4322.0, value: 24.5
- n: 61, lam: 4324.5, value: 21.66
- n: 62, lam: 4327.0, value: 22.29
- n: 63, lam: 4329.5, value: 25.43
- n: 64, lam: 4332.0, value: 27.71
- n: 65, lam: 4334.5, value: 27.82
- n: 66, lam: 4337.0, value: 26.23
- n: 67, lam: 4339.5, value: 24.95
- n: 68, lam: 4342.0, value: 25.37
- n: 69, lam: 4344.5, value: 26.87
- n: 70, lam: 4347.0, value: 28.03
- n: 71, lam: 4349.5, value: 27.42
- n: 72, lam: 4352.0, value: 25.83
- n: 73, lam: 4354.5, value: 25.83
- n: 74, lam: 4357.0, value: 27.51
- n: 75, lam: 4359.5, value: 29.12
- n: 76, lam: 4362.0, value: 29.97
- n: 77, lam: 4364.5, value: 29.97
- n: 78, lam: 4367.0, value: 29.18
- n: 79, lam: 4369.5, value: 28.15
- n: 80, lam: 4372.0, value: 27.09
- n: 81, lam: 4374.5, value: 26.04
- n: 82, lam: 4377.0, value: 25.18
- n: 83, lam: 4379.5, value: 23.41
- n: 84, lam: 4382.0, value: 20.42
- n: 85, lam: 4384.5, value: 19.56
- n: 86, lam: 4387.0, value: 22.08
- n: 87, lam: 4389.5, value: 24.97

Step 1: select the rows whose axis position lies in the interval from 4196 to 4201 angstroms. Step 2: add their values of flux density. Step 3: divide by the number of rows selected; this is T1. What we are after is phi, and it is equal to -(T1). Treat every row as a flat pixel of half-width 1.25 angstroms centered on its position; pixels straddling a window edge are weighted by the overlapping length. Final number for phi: -19.1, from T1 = 19.1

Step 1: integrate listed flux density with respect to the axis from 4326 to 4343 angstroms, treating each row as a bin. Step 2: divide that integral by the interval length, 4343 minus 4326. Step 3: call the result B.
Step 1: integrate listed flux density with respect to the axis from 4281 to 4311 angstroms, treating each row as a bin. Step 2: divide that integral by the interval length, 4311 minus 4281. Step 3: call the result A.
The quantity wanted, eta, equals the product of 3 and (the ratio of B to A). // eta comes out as 4.23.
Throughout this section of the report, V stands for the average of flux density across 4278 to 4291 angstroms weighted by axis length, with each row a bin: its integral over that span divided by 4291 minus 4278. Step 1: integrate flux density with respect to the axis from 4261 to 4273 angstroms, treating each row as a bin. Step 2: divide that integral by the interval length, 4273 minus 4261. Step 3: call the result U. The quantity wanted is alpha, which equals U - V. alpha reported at -1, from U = 20.3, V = 21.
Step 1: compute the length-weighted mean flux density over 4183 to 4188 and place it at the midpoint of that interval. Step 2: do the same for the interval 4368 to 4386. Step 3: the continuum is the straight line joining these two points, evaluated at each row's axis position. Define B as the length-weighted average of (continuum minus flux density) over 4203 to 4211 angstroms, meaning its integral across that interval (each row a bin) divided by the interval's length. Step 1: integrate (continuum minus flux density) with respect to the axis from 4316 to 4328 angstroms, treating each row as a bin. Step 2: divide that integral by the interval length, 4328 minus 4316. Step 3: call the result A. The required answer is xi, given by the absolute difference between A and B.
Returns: 0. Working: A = -1.5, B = -1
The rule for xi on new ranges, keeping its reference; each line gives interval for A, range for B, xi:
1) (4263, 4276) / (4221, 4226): 3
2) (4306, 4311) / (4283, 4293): 4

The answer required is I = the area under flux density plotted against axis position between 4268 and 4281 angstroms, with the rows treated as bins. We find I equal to 246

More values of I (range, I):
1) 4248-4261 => 243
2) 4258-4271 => 270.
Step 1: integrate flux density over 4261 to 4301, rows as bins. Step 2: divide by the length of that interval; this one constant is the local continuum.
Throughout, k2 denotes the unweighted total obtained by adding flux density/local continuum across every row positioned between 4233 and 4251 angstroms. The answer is 7.6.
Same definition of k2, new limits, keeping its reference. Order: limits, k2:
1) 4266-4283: 7.0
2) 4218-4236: 5.8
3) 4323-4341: 8.9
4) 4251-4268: 7.1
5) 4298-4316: 6.3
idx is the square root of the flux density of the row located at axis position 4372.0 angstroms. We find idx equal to 5.2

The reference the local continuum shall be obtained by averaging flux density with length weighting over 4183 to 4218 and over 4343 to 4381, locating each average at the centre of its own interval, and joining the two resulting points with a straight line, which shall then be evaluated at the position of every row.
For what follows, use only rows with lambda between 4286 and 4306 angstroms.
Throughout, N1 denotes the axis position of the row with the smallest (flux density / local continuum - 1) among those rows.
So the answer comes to 4304.5 angstroms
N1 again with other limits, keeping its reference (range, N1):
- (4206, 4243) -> 4227.0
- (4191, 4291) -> 4227.0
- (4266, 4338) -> 4307.0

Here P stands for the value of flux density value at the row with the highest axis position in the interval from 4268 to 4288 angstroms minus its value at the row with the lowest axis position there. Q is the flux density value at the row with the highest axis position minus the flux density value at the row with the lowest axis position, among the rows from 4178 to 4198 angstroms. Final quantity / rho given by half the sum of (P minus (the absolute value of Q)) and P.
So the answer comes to 0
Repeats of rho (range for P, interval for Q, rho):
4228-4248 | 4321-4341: 8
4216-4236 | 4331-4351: -3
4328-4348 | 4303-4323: -2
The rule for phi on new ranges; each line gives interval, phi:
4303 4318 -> -20.0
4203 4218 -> -22.5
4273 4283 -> -20.2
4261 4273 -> -20.2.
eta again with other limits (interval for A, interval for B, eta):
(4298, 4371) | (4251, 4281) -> 2.37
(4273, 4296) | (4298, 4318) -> 2.87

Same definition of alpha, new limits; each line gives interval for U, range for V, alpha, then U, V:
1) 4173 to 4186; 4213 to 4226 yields 2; 21.1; 19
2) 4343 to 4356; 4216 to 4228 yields 10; 26.8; 17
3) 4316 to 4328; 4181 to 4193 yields 3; 24.8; 21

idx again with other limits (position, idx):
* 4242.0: 4.8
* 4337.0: 5.1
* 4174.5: 4.4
